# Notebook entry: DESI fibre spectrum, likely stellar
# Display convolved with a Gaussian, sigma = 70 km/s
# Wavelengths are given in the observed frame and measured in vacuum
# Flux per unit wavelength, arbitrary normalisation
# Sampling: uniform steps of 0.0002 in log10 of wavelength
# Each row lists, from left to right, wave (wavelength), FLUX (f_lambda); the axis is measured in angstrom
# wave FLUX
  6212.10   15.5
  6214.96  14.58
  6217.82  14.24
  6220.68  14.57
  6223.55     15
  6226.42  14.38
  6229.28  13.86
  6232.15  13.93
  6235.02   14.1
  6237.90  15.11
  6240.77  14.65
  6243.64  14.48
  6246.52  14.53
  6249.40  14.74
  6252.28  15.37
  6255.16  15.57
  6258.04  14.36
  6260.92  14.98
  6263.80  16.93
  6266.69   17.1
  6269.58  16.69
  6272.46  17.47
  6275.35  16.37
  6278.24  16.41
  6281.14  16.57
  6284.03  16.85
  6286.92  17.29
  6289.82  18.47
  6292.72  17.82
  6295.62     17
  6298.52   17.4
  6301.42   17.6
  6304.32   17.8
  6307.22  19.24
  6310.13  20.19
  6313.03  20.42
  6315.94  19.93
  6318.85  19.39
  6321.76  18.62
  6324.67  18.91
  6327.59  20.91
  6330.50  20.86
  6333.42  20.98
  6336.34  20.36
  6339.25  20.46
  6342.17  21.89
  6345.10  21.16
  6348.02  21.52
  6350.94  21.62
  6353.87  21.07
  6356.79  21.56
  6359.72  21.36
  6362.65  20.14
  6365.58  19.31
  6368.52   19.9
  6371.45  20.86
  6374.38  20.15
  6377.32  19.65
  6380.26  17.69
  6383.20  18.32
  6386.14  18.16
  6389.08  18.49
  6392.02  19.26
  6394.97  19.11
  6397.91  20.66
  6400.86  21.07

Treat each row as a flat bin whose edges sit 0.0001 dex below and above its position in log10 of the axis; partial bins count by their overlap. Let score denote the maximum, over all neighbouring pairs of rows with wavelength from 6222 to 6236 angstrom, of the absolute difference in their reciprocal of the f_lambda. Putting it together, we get 0.0029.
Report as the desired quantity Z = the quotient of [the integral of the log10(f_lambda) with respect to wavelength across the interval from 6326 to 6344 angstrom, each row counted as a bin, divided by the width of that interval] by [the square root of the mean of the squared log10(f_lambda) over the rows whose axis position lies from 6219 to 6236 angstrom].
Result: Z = 1.14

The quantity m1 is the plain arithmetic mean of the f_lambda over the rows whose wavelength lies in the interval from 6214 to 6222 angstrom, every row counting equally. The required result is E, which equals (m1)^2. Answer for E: 209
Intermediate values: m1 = 14.5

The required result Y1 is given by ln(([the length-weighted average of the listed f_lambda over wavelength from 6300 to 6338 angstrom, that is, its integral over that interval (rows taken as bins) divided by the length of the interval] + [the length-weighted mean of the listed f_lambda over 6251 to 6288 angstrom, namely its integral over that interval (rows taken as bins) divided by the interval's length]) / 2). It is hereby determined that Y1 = 2.89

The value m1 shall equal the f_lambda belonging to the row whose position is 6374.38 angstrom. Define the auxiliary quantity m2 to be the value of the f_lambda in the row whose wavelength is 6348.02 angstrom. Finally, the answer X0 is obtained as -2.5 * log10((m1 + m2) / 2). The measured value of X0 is -3.30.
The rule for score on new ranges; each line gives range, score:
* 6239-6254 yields 0.0028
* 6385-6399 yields 0.0039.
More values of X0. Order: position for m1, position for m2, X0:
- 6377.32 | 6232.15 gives -3.06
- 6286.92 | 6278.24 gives -3.07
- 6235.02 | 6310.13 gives -3.09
